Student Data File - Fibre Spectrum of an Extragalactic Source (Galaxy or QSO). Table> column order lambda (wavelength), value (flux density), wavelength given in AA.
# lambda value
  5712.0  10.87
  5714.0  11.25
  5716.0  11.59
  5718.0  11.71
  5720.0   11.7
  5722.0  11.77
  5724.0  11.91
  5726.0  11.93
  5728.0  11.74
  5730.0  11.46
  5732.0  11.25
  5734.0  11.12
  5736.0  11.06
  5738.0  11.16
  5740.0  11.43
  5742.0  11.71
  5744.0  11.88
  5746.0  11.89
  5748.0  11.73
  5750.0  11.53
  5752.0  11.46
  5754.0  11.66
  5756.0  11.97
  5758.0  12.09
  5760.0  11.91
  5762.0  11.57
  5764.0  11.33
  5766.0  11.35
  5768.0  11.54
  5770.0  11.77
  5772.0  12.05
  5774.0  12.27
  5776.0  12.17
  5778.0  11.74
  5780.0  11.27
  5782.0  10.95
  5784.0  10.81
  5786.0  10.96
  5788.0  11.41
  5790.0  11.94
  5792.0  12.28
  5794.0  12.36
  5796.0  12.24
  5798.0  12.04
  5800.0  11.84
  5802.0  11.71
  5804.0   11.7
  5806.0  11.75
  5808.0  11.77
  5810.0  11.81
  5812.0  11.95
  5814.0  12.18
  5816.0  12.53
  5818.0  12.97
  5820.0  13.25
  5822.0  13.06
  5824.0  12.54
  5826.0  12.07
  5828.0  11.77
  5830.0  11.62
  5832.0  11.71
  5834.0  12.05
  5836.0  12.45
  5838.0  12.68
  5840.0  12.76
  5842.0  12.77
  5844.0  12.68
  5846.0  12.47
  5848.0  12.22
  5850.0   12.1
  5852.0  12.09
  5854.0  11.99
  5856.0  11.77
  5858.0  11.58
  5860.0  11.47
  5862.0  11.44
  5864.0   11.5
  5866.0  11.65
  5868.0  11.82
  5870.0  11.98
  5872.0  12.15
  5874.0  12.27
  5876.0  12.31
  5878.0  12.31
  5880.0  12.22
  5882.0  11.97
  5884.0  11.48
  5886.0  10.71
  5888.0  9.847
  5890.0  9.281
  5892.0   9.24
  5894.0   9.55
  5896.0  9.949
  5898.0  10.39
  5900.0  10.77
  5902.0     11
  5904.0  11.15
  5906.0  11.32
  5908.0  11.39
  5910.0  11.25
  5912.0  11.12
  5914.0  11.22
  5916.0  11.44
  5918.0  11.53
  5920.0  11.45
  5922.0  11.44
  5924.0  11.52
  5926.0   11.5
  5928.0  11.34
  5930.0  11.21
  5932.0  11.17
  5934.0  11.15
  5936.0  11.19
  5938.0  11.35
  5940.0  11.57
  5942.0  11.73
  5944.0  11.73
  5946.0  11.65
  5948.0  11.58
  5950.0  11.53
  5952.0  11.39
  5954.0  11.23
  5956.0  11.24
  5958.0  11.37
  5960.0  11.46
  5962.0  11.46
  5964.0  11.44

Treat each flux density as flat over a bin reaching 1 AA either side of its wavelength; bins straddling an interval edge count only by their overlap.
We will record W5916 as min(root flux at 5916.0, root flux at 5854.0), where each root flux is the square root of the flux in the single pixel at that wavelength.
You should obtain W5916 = 3.38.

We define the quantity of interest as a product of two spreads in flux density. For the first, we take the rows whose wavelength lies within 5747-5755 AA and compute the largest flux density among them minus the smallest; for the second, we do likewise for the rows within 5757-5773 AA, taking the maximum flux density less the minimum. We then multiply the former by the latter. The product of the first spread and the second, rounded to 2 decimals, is 0.21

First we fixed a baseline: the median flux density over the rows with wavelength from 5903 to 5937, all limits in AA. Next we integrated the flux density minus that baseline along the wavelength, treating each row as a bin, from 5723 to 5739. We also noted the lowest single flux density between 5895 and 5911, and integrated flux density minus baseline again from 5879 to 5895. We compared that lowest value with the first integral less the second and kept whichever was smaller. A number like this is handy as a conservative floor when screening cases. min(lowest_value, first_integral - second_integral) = 10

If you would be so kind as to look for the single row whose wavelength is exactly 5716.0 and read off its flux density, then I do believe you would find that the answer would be 11.59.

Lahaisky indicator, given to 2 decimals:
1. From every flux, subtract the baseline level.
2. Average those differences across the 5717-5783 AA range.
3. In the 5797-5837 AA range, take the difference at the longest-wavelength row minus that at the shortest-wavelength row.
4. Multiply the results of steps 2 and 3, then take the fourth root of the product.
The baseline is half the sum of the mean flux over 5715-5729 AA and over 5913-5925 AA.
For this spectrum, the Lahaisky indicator 0.36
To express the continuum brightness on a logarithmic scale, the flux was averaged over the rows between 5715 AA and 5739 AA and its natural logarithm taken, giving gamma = 2.45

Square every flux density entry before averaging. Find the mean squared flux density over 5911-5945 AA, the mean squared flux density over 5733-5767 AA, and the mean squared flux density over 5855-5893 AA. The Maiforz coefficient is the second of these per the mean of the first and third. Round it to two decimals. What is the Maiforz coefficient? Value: 1.03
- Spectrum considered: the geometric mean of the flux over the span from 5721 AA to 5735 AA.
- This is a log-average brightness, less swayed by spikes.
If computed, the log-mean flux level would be 11.6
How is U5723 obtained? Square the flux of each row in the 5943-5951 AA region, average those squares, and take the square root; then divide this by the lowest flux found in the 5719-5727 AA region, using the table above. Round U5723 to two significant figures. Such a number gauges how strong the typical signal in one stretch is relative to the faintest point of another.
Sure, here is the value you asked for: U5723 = 0.99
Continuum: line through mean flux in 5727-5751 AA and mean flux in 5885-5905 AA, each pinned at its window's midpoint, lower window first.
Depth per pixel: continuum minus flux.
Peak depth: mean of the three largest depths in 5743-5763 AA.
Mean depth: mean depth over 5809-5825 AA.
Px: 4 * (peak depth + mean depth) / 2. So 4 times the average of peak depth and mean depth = -3.7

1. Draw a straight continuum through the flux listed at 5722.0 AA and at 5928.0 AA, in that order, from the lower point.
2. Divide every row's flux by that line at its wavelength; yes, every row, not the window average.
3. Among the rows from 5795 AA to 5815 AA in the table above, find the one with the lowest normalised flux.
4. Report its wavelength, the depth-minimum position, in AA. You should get 5804.0 AA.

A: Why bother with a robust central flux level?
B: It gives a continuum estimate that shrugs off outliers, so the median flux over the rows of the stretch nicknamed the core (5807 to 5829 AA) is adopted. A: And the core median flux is 12.2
